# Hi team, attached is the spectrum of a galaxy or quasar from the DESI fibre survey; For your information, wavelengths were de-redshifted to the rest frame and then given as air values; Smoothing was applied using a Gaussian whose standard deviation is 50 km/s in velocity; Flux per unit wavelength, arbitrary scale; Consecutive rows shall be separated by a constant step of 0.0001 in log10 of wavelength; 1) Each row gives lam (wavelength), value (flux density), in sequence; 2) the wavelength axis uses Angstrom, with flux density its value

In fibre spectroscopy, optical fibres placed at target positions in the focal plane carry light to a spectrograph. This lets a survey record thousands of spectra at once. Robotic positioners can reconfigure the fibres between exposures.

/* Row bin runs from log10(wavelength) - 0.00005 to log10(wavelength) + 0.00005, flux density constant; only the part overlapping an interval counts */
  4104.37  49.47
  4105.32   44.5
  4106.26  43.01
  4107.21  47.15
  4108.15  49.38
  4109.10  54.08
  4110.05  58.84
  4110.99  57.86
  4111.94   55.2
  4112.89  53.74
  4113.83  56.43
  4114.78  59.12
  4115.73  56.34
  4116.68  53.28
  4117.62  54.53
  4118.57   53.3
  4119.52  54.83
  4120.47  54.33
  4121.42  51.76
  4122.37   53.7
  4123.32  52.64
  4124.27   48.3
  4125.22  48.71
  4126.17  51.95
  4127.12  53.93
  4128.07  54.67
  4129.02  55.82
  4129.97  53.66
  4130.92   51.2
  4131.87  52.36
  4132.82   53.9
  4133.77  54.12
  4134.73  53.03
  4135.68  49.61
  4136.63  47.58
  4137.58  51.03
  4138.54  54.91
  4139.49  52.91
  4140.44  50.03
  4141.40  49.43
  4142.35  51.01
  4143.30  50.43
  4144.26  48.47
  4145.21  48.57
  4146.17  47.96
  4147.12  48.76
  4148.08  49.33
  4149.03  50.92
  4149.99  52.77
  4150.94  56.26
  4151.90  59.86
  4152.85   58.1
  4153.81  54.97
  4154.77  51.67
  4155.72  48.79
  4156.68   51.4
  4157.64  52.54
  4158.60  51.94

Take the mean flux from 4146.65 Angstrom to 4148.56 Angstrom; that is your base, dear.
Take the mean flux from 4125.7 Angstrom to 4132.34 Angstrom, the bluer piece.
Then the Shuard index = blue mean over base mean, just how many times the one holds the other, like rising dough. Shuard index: 1.09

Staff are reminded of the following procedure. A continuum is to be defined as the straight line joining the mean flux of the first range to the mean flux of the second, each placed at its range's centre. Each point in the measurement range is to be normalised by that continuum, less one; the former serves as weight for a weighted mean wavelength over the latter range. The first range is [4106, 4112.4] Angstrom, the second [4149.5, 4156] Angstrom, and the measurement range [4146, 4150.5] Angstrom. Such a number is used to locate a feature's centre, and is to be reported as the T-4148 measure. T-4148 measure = 4147.6 Angstrom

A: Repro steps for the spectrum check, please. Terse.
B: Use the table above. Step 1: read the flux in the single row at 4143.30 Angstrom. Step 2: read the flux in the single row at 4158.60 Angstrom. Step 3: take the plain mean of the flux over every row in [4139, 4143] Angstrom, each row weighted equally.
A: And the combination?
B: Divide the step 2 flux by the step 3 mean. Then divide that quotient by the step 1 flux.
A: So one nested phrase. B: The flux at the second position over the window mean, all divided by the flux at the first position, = 0.020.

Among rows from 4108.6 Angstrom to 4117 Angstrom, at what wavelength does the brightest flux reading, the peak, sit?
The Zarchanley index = 4114.78 Angstrom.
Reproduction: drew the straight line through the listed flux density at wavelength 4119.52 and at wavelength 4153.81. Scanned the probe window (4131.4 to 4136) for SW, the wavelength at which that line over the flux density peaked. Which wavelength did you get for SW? 4135.68 Angstrom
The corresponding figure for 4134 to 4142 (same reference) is 4136.63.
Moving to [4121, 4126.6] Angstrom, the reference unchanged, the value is 4124.27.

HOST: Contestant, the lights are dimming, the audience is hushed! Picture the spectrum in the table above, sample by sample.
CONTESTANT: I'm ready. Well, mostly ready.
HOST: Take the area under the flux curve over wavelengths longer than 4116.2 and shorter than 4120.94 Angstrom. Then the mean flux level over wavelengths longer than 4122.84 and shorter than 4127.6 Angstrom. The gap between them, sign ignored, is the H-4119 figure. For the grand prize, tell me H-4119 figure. 205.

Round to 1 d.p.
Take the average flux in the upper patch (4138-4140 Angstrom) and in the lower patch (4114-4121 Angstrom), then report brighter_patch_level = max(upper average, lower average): 55.1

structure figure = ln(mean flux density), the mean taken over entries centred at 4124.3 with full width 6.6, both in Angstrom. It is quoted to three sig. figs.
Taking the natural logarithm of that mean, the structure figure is 3.94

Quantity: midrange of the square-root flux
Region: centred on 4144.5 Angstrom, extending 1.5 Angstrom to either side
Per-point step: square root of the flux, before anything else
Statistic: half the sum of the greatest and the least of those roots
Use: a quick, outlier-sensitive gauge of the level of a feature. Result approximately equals 7.0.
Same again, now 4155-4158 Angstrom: 7.1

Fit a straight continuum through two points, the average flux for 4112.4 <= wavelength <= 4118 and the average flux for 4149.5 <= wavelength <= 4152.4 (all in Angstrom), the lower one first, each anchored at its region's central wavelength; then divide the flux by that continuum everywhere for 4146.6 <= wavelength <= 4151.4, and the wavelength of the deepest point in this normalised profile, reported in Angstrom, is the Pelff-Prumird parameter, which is 4147.12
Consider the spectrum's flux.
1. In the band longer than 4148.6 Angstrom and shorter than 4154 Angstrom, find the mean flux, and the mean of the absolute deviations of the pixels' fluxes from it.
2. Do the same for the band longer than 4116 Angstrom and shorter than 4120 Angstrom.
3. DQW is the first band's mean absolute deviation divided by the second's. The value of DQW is 3.7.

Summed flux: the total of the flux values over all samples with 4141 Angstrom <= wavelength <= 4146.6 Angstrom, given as 296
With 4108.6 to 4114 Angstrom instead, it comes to 336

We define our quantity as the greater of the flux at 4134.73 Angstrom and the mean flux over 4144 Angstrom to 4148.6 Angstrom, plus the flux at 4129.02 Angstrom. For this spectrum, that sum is 109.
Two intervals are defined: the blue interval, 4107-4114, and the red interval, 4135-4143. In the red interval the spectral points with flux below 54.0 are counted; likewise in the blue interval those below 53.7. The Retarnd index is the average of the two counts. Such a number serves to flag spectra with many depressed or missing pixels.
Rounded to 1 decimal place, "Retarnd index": 4.5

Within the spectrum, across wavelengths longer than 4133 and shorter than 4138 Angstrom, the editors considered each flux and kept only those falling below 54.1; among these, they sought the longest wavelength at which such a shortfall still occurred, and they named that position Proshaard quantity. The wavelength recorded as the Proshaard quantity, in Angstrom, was 4137.58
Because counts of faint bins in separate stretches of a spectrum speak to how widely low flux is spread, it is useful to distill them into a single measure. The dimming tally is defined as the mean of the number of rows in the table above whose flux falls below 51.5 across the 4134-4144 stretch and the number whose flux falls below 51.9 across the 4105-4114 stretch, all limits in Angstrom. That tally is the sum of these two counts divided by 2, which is 5.5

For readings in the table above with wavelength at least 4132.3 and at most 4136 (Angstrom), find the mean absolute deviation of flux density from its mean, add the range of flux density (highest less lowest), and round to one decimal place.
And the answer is 6.0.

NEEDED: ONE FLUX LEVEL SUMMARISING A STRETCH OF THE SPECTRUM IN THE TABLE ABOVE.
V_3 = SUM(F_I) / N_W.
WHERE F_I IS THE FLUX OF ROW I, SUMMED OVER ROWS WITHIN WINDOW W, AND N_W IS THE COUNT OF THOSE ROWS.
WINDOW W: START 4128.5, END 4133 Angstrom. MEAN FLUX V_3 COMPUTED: 53.4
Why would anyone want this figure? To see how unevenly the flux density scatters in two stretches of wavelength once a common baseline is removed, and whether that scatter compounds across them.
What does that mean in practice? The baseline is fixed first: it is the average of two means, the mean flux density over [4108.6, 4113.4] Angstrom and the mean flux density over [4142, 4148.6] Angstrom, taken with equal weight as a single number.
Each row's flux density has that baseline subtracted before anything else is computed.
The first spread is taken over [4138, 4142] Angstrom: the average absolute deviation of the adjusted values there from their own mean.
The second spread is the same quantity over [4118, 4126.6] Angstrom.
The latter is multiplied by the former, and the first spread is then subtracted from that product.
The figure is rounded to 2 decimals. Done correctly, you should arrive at 1.60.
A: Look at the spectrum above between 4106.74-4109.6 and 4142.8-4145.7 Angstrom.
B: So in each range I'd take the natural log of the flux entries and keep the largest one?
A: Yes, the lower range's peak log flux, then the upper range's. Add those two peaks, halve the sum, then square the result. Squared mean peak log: 15.6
